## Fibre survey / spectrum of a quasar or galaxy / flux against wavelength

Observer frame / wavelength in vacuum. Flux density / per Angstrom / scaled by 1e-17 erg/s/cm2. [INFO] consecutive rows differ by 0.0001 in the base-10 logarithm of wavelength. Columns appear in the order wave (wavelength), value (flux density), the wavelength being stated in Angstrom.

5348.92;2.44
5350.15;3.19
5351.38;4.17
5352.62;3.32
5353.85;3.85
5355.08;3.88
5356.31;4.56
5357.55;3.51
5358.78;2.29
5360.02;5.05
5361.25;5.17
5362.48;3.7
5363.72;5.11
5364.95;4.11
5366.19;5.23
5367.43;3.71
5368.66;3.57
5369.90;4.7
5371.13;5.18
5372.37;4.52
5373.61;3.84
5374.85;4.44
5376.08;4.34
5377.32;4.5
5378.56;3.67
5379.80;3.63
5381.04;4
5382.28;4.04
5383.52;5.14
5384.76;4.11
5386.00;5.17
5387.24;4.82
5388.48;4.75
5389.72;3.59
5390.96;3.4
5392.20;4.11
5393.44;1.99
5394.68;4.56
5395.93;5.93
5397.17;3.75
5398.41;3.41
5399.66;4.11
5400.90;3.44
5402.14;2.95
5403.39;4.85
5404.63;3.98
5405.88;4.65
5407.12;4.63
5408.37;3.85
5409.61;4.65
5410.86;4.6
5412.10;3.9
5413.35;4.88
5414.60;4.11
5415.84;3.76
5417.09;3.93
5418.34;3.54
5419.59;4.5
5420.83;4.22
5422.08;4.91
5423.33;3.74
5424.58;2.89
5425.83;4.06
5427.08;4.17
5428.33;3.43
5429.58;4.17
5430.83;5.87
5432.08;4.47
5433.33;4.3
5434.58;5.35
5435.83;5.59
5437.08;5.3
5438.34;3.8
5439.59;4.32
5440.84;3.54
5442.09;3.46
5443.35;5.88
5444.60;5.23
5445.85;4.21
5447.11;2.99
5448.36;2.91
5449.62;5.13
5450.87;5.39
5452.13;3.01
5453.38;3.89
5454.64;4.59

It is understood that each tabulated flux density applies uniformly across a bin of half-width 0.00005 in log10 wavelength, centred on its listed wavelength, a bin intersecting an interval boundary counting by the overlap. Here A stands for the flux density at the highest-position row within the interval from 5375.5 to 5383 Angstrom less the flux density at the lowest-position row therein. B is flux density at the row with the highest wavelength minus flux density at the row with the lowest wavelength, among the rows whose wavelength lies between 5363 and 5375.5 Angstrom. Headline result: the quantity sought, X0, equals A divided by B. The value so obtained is 0.4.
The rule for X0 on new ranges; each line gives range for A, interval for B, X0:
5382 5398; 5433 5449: 0.2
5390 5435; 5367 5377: 3.1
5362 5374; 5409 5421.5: -0.3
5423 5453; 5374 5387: -1.0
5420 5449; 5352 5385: -1.7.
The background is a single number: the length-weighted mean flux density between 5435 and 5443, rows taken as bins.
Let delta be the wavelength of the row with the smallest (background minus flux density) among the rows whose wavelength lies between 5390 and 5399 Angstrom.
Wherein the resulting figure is 5395.93 Angstrom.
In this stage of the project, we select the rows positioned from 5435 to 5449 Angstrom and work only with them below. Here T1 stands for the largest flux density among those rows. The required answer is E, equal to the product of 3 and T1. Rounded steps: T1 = 5.88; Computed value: 17.6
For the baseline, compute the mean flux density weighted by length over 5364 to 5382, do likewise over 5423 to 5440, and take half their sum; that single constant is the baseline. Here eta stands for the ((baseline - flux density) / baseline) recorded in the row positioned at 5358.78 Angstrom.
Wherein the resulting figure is 0.47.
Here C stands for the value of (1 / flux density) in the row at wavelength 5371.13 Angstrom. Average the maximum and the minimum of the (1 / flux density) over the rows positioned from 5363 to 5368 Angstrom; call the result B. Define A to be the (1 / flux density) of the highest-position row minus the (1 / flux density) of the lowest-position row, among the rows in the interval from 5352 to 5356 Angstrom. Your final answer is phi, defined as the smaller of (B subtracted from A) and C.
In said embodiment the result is -0.27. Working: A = -0.04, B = 0.230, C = 0.19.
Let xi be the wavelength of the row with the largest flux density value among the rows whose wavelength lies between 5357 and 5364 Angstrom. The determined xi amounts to 5361.25 Angstrom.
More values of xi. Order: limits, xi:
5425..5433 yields 5430.83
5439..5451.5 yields 5443.35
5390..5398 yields 5395.93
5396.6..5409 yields 5403.39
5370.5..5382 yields 5371.13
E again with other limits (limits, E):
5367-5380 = 15.5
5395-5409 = 17.8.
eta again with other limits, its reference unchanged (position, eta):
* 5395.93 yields -0.37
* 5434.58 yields -0.24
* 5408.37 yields 0.11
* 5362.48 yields 0.15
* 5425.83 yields 0.06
